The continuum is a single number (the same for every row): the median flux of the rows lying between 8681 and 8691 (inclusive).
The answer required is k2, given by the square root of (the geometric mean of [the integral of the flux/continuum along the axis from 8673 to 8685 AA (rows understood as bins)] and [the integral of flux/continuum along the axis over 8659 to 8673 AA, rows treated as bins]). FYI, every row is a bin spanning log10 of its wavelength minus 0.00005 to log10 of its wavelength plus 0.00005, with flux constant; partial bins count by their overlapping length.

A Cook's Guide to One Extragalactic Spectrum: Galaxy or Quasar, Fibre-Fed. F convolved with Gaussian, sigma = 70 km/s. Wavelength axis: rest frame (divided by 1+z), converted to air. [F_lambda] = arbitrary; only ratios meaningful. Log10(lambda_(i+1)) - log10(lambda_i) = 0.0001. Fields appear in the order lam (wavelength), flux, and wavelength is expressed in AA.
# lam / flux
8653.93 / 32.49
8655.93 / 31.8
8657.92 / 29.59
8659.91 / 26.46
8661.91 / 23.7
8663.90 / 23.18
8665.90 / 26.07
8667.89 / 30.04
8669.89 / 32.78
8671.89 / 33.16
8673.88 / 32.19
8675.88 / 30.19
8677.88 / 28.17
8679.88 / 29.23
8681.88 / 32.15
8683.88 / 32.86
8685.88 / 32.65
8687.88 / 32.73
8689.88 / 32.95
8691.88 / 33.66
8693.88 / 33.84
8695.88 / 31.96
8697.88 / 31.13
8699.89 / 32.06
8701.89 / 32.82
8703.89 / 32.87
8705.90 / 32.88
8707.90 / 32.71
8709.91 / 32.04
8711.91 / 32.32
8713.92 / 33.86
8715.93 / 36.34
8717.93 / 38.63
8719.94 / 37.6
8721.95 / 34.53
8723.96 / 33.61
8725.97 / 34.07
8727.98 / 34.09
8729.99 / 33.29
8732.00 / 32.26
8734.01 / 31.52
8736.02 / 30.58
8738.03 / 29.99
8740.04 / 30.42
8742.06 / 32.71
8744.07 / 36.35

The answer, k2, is 3.4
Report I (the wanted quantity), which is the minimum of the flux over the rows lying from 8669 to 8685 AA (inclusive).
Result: 28.17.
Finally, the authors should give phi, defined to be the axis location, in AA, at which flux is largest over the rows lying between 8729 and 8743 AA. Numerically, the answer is 8729.99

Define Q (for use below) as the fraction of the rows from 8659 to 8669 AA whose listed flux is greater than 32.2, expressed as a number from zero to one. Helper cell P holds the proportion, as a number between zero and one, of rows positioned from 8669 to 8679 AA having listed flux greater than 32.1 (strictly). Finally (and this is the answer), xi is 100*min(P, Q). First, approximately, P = 0.6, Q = 0.00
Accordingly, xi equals 0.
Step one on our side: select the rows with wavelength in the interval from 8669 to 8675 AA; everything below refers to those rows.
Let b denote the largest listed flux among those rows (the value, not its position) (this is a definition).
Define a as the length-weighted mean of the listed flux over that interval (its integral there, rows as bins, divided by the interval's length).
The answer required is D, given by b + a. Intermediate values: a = 32.7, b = 33.16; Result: 65.8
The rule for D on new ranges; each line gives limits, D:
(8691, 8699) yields 66.5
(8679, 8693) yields 66.0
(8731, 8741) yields 63.2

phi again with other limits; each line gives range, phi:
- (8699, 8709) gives 8705.90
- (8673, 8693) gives 8691.88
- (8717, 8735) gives 8717.93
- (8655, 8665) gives 8655.93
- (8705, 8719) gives 8717.93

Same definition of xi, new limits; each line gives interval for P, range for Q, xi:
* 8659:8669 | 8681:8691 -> 0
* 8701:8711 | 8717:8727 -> 80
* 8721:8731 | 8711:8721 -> 100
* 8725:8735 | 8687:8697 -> 80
